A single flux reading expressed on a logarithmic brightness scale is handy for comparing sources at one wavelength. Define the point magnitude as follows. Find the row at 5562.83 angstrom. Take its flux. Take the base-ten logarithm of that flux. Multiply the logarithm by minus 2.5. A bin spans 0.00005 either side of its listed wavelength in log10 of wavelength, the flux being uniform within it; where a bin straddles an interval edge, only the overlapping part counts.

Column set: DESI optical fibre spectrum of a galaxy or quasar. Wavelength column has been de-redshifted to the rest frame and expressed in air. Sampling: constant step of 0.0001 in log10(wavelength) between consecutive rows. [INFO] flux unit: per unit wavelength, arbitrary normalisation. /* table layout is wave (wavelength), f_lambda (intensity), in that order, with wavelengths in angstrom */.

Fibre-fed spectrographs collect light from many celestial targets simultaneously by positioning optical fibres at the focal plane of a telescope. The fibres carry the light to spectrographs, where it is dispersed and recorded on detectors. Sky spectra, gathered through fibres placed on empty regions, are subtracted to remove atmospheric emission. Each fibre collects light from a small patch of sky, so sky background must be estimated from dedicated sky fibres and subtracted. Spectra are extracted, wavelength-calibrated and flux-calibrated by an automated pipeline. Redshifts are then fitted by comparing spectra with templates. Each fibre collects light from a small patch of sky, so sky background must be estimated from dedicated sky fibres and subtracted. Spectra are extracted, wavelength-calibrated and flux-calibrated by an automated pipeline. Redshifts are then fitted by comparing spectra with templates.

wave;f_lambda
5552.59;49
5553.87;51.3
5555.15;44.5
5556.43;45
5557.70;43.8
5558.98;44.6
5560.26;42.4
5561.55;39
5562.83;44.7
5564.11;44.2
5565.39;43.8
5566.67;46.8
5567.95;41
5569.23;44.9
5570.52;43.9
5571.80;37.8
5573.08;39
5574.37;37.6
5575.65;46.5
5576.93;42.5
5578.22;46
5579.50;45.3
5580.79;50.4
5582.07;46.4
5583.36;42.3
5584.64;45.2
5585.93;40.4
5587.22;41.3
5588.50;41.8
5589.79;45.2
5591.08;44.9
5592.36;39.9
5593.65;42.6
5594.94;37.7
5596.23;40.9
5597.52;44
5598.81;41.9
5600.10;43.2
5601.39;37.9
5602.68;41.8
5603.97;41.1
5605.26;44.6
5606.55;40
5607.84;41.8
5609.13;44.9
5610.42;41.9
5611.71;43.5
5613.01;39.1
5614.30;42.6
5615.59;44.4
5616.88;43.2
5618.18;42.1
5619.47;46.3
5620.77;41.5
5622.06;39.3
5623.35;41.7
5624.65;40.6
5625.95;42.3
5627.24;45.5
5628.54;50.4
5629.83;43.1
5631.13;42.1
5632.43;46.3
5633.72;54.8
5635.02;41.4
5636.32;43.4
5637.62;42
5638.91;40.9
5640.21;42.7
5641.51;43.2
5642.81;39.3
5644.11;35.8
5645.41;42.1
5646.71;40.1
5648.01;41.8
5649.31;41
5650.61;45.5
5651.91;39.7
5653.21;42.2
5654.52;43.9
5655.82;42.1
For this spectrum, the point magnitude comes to -4.13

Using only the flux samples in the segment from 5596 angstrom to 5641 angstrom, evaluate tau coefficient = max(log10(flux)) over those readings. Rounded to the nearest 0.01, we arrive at 1.74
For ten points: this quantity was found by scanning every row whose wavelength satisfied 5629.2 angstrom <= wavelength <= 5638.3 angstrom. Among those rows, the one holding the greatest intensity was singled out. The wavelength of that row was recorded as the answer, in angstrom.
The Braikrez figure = 5633.72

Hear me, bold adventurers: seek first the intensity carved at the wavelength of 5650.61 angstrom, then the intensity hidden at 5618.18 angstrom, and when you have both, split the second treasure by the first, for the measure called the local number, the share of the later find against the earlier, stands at 0.93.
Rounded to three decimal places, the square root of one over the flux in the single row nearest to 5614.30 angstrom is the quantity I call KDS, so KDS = 0.153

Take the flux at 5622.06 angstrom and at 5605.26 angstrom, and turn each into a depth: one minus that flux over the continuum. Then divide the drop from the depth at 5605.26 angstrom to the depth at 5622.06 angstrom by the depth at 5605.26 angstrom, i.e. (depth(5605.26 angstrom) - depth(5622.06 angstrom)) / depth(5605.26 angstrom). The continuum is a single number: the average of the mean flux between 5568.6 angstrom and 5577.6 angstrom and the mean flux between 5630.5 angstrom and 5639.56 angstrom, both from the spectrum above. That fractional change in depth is 3.5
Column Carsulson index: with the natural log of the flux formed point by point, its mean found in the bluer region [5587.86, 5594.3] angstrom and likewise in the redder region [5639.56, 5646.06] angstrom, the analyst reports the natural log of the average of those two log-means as 1.316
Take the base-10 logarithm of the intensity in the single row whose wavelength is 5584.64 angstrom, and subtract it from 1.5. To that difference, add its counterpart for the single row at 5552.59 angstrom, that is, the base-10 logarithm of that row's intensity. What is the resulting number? 1.54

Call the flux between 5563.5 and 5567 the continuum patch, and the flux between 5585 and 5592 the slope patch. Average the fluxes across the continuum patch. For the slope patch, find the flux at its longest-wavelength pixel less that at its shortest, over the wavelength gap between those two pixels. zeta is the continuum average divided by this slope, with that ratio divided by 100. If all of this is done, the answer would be 0.5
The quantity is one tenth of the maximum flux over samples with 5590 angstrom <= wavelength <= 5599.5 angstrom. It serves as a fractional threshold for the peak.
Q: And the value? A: 4.49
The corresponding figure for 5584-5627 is 4.63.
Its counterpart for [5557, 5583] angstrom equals 5.04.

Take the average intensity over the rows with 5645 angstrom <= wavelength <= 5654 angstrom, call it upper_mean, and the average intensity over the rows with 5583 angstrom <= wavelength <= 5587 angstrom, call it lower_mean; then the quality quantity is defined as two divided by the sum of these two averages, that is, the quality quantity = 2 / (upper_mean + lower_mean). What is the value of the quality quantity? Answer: 0.0237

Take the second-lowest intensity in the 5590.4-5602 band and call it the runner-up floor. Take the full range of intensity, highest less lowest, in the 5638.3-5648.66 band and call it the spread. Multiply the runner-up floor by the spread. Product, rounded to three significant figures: 280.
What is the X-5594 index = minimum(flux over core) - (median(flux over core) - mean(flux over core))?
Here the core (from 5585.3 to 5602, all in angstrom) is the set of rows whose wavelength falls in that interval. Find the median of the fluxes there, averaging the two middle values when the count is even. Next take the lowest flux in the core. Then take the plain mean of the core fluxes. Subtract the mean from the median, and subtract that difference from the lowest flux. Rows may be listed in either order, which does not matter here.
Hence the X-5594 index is 37.6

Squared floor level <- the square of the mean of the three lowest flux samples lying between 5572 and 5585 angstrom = 1571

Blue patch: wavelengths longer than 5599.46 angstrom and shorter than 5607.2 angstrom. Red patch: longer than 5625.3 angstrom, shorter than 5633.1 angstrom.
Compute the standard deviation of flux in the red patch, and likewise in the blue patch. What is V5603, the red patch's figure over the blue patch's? 1.34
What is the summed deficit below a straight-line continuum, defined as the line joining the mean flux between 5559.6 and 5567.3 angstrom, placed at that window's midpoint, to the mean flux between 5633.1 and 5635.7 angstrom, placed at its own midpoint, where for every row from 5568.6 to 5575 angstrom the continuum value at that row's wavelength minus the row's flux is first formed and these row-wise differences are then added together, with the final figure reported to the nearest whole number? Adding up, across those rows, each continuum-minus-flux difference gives 17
